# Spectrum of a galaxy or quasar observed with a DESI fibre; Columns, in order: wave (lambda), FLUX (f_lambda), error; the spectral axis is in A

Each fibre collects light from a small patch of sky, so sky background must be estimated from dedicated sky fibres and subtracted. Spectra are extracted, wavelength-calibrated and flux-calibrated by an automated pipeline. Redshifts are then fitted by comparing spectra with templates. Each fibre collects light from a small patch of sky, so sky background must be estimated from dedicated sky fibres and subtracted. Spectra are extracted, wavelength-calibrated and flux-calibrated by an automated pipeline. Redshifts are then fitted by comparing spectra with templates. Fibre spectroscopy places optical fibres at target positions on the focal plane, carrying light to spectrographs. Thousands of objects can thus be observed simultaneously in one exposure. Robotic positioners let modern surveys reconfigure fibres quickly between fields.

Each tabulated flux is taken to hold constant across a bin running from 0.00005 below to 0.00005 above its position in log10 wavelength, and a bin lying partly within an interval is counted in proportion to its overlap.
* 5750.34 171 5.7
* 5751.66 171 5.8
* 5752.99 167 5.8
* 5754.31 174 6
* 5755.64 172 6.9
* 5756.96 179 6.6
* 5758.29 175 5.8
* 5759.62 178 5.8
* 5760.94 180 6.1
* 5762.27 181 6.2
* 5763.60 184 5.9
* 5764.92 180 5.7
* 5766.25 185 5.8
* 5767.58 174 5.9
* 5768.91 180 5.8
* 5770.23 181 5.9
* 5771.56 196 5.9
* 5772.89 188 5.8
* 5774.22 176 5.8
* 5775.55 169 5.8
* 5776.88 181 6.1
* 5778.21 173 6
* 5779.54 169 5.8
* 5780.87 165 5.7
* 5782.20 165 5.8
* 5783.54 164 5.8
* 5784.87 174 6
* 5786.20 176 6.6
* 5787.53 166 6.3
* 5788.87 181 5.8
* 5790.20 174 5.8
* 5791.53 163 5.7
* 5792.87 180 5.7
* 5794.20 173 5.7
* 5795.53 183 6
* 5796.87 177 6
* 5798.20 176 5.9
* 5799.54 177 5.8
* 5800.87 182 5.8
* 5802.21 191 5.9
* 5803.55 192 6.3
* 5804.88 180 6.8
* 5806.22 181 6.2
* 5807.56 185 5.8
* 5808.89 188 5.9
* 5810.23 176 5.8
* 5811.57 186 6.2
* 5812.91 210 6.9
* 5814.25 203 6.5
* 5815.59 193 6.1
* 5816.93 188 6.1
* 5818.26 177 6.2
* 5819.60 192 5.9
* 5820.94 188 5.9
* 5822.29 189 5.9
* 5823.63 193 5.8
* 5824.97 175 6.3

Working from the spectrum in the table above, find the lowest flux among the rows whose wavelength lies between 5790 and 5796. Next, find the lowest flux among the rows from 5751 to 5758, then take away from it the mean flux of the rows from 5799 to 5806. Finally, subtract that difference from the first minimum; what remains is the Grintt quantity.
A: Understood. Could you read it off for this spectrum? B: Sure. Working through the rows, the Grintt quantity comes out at 180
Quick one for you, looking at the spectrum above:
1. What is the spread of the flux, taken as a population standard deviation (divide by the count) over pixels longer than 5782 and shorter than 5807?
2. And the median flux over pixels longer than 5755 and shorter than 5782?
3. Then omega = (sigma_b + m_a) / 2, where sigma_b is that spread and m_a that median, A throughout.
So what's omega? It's 93.7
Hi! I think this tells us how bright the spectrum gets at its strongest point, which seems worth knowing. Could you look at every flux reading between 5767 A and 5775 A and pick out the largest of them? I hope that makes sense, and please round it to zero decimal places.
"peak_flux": 196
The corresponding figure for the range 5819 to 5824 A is 193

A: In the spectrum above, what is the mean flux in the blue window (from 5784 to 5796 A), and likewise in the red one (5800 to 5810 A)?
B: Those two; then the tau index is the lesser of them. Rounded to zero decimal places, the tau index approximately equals 174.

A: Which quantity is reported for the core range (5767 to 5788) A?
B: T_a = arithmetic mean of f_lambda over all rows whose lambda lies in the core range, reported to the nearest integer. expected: 175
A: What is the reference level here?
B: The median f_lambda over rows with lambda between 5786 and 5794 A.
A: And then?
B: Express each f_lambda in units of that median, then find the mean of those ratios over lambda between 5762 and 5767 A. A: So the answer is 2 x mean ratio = 2.09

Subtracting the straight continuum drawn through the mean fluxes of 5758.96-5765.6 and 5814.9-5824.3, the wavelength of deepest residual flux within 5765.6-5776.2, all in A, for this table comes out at 5775.55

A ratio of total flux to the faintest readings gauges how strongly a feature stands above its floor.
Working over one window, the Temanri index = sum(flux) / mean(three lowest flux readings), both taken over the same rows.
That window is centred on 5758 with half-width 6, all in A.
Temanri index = 9.30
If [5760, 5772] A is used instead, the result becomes 9.22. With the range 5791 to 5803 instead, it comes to 9.39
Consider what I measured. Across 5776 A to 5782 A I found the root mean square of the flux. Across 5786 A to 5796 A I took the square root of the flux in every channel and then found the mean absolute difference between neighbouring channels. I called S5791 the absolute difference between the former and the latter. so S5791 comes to 172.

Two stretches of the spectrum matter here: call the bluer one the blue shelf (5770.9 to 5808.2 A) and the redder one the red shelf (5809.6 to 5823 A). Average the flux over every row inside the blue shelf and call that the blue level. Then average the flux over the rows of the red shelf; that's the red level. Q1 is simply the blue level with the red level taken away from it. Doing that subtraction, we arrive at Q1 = -13.2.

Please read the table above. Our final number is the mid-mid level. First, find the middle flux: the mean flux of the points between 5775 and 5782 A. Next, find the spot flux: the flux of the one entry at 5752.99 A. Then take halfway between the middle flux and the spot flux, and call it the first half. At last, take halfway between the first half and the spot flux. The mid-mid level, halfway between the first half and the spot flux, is 168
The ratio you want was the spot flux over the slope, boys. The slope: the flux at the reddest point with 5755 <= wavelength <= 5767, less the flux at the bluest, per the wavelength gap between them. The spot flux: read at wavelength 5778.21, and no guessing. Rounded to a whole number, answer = 141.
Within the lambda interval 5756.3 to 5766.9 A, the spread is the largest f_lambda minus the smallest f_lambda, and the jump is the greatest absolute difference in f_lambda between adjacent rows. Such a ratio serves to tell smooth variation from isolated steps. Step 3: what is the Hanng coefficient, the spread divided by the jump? 2.00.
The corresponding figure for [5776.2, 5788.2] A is 1.70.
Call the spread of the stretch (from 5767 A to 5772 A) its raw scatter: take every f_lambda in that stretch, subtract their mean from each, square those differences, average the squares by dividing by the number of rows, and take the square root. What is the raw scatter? 8.1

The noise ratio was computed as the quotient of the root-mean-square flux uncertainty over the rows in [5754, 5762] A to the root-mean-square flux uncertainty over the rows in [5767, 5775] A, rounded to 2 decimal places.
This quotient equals 1.06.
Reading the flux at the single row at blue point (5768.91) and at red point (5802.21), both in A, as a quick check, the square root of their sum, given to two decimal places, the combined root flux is 19.26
